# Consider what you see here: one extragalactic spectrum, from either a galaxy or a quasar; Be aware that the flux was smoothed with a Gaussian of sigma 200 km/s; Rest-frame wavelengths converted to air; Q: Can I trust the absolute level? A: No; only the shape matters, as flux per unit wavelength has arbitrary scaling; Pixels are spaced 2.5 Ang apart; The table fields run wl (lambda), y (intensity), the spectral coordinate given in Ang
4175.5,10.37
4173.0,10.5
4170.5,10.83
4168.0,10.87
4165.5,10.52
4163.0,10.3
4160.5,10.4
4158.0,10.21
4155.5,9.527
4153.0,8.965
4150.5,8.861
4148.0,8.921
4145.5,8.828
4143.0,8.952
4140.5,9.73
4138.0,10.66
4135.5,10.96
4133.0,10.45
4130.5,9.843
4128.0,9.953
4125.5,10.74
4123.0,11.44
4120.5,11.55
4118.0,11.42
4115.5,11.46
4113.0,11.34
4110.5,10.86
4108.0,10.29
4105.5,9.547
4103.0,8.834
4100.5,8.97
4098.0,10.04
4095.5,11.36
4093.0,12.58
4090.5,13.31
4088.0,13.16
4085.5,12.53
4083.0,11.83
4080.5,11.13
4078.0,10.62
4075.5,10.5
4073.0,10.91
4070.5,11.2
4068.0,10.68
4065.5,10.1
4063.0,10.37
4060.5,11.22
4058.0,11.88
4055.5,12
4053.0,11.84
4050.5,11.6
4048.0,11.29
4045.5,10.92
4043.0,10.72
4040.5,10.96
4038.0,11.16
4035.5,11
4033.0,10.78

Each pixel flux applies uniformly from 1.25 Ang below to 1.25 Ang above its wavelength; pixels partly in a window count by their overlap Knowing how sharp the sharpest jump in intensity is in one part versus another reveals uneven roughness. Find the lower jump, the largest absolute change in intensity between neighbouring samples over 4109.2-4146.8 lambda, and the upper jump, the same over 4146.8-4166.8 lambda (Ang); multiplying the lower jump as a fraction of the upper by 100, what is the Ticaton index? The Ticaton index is 136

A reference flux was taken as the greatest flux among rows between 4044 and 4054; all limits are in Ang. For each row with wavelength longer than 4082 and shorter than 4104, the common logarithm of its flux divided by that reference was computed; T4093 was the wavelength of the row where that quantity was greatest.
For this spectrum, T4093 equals 4090.5 Ang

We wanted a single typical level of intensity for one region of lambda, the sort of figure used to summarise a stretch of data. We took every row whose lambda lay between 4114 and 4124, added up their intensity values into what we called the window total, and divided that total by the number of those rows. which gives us 11.5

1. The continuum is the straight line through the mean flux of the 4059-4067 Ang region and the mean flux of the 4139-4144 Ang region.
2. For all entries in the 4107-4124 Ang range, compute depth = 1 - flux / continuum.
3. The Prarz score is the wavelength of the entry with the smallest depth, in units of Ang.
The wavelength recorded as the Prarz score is 4120.5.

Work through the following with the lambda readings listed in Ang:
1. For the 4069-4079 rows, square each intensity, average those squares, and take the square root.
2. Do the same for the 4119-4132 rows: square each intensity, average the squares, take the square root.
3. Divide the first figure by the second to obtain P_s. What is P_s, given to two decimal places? 1.01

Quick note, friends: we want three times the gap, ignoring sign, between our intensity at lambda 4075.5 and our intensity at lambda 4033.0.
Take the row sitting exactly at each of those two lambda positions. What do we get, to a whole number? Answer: 1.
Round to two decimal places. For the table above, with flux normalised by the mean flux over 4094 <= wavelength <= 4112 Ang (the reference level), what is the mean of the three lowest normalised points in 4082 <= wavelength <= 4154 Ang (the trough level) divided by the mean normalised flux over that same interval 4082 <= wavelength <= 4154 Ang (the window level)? 0.83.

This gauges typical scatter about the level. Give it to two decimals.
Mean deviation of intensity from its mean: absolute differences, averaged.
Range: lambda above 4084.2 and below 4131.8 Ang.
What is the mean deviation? 1.06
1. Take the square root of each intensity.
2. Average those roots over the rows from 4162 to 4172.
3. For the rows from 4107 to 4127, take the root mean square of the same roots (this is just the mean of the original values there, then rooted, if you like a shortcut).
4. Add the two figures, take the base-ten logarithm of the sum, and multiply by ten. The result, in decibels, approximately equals 8.19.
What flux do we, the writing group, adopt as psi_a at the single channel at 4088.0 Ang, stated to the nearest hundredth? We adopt 13.16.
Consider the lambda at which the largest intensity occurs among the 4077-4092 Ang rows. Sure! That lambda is 4090.5 Ang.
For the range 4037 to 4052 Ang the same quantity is 4050.5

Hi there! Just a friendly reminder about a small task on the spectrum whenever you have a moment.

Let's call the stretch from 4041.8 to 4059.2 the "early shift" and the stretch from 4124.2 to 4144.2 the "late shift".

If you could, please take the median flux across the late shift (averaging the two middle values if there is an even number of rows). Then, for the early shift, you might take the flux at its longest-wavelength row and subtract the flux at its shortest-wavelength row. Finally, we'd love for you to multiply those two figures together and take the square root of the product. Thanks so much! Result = 3.4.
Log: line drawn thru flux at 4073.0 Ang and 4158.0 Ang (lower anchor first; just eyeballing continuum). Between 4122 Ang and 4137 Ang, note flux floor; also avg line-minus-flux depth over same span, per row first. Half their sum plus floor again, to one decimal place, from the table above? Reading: 14.7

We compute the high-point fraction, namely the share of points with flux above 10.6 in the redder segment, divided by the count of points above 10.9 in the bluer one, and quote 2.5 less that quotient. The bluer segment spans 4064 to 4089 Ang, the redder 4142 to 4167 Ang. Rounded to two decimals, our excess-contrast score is 2.50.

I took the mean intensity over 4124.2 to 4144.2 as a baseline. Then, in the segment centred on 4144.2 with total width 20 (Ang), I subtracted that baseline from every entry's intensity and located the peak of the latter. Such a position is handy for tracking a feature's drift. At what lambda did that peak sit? 4135.5 Ang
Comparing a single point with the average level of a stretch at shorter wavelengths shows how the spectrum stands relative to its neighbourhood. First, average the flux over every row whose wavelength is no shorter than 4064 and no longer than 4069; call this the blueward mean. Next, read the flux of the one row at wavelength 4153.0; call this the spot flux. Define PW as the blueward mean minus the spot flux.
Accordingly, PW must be 1.4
